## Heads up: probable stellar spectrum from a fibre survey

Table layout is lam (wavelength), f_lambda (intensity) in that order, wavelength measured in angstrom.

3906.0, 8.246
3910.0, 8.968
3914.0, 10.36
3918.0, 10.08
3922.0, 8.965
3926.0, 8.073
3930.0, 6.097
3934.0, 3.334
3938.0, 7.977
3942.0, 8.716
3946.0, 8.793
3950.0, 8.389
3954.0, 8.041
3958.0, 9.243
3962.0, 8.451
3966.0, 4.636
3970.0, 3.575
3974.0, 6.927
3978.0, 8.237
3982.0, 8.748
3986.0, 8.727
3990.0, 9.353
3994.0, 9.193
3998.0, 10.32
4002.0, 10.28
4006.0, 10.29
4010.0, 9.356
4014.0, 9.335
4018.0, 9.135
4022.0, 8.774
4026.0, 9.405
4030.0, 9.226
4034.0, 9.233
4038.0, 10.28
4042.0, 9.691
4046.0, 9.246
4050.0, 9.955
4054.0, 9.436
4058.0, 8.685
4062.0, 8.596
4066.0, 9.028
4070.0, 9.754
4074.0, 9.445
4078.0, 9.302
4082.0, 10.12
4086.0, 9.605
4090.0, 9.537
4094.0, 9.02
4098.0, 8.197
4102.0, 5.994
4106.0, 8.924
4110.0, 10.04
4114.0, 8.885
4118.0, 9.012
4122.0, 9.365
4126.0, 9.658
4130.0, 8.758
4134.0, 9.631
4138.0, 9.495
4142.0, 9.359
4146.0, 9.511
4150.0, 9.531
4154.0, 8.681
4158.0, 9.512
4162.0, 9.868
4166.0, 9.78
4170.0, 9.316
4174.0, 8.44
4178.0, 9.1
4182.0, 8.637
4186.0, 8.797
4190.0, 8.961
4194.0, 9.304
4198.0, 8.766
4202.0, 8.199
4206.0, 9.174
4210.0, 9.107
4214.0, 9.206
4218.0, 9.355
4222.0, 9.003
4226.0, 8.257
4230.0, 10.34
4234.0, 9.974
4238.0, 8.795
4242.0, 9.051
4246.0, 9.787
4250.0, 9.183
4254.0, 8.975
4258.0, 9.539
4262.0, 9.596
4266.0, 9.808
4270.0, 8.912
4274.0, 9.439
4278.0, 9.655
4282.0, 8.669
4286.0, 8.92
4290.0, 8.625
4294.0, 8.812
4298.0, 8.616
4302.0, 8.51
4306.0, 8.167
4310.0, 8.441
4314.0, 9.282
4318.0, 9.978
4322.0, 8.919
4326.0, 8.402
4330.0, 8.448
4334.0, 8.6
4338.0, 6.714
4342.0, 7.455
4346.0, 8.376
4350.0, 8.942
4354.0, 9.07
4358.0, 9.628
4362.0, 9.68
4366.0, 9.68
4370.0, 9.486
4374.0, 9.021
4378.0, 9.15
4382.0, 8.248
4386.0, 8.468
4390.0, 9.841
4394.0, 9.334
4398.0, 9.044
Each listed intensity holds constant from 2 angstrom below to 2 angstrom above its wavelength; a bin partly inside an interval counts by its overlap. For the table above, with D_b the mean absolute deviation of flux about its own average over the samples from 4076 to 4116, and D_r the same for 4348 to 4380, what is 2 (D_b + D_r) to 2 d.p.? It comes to 2.11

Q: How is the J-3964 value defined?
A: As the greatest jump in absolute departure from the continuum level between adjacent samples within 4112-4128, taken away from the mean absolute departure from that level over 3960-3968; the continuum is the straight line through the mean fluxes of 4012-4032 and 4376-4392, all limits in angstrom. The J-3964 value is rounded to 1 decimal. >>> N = 2.4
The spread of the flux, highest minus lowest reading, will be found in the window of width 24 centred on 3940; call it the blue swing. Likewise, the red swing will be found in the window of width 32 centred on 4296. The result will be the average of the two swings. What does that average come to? 3.1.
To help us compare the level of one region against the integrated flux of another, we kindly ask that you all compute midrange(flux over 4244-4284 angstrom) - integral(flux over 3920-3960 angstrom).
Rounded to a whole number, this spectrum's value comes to -301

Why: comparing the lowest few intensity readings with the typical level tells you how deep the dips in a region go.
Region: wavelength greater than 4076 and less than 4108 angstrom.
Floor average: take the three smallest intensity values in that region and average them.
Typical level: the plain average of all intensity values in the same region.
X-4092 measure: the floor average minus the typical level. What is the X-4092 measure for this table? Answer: -1.1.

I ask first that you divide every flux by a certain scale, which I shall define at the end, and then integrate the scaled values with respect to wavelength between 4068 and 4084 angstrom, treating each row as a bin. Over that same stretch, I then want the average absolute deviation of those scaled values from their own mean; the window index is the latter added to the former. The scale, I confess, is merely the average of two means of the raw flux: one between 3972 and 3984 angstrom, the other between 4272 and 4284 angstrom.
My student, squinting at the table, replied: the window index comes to 18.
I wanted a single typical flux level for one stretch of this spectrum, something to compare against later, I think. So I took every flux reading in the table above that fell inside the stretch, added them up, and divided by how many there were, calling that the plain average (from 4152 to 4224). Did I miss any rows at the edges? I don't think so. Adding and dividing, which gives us 9.07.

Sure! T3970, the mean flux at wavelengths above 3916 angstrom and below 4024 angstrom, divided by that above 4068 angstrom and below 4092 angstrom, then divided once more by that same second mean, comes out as 0.089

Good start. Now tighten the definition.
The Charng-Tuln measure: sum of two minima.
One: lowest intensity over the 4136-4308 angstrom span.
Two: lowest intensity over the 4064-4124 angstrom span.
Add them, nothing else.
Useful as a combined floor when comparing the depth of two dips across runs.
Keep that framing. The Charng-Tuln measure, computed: 14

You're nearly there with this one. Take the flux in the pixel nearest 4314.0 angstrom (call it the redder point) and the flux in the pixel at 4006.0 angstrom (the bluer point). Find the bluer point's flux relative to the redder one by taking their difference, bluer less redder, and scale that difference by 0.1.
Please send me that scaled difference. 0.10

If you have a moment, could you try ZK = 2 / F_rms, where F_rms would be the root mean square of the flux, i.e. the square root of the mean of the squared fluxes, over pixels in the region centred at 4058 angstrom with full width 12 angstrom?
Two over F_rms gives 0.224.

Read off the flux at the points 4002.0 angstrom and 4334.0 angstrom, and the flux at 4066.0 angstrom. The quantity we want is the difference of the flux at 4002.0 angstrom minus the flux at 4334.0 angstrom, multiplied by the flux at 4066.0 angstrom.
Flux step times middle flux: 15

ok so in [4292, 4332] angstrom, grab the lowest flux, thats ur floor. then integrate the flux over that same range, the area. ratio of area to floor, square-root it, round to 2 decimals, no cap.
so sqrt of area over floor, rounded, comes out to 6.55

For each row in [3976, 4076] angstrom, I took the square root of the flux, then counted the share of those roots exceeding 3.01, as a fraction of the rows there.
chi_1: 0.72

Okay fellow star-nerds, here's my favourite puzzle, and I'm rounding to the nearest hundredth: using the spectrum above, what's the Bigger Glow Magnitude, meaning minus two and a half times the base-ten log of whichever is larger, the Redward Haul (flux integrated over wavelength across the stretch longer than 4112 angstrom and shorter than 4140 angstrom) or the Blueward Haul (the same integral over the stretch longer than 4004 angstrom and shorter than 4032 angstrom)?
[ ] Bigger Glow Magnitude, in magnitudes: -6.05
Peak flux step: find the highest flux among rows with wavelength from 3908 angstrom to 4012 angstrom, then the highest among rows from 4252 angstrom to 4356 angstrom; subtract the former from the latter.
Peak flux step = -0.38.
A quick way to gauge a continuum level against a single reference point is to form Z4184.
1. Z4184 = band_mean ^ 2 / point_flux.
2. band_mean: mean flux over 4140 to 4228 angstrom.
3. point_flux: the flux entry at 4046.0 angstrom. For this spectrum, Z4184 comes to 8.9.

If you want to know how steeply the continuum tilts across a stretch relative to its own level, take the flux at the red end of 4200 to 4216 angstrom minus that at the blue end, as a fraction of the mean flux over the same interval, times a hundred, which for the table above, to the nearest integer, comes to 11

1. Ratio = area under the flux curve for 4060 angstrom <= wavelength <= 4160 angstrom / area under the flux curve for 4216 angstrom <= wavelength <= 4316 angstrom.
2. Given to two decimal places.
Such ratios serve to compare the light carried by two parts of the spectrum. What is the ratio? 1.01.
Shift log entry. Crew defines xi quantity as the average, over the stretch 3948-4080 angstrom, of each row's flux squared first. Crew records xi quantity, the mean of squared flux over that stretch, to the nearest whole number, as 80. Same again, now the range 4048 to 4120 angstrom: 83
